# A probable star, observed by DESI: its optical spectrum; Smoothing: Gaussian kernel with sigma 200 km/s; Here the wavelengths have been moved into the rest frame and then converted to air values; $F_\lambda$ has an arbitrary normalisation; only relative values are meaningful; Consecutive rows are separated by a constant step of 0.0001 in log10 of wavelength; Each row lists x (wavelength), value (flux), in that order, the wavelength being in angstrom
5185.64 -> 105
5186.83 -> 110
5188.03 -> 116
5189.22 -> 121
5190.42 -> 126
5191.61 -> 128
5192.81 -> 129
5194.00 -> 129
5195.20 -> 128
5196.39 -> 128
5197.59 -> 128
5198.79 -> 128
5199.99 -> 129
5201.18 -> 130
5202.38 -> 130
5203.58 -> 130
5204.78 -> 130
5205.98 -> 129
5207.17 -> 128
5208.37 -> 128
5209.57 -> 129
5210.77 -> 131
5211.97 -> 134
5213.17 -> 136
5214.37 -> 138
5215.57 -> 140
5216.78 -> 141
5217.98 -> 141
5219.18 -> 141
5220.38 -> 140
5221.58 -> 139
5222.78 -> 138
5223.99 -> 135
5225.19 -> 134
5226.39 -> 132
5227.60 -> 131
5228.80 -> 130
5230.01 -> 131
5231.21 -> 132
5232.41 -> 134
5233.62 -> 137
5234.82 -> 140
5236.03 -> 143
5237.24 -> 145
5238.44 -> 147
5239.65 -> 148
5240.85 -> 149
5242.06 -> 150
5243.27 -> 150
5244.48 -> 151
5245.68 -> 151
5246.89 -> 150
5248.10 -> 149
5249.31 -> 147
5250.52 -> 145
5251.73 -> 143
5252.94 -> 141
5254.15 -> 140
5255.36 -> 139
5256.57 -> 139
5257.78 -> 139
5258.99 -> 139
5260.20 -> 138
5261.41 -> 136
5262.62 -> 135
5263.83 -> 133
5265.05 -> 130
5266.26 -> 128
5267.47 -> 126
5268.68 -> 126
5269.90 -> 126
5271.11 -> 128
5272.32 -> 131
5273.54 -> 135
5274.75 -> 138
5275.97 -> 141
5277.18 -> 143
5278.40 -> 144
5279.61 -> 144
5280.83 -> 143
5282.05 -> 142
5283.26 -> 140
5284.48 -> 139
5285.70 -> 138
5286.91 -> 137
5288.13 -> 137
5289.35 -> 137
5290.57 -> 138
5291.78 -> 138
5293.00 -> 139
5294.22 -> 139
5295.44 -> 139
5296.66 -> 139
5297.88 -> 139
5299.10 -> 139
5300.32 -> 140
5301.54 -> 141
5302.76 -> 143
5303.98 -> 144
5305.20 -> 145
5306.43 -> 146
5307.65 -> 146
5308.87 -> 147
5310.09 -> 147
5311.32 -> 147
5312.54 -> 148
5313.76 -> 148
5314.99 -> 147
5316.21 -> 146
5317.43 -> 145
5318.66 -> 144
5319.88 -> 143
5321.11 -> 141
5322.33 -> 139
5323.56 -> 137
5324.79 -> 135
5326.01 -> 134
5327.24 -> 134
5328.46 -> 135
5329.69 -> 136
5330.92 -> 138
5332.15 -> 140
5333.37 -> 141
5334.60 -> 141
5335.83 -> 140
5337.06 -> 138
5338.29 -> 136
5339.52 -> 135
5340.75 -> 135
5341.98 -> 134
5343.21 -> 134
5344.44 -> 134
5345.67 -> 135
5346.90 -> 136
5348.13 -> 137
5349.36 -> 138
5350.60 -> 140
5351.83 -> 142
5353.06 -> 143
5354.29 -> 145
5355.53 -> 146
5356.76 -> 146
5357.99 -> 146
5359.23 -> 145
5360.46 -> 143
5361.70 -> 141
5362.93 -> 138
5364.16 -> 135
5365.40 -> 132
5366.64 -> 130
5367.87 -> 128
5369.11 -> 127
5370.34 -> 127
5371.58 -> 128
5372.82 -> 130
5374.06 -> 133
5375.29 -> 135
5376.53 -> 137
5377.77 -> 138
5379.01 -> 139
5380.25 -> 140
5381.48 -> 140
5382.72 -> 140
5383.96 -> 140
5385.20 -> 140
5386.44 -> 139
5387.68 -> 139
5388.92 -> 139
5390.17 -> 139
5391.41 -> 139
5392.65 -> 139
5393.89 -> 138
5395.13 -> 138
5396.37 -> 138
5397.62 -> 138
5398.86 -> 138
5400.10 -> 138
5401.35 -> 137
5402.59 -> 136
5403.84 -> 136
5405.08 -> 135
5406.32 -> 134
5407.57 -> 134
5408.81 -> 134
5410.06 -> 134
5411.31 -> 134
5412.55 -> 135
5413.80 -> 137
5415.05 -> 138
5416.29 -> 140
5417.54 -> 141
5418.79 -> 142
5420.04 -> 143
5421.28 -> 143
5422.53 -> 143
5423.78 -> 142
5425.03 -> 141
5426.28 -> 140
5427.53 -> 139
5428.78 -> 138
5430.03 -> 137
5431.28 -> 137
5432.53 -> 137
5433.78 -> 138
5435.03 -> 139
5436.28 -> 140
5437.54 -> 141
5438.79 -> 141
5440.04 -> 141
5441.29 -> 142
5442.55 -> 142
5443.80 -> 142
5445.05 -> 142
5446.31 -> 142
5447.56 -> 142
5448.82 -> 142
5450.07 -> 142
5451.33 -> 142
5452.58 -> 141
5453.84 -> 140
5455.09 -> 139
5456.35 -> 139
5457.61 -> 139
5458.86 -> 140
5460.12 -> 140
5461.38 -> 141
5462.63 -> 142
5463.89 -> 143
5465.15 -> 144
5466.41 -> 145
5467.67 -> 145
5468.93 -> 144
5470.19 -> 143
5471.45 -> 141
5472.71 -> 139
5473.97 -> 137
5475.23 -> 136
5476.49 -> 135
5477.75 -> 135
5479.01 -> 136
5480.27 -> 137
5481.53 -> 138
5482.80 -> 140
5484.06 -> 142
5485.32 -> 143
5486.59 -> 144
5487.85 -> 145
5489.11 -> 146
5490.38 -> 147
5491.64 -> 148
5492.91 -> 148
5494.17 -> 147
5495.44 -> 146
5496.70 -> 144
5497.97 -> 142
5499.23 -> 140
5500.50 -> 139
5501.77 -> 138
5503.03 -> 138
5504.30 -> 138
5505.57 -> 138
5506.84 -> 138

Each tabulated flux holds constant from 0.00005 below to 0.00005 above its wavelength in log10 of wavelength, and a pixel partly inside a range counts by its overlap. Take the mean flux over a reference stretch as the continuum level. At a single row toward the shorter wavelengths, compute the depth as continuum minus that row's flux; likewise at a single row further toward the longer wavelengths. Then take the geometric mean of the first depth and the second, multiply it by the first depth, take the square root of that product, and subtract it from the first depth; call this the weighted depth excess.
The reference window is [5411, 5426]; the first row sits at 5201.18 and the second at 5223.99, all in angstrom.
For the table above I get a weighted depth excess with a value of 1.6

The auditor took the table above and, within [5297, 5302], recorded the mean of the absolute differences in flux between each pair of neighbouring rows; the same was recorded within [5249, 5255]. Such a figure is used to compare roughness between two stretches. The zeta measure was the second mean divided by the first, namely 2.6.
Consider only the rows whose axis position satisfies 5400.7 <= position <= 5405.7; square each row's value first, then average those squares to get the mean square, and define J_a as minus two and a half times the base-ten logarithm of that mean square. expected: -10.7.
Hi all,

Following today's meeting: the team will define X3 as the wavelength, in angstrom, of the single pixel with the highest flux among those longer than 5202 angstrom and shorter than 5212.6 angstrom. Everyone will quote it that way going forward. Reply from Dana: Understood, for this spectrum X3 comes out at 5211.97 angstrom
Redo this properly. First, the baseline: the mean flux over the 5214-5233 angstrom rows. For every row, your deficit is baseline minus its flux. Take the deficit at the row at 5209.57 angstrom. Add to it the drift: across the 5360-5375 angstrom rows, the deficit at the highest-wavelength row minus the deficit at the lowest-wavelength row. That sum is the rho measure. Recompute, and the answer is 17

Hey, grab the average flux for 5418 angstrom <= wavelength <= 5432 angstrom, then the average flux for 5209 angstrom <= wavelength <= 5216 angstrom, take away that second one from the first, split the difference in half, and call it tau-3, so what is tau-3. 2.9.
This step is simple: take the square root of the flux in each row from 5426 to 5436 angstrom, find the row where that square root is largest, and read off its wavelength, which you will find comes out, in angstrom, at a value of 5426.28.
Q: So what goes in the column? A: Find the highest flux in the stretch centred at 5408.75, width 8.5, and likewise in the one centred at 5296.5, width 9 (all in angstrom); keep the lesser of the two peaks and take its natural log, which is 4.91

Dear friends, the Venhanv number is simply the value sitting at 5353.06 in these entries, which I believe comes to 143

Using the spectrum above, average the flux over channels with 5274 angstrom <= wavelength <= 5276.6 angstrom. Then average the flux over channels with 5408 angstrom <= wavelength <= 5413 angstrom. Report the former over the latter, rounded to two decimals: 1.04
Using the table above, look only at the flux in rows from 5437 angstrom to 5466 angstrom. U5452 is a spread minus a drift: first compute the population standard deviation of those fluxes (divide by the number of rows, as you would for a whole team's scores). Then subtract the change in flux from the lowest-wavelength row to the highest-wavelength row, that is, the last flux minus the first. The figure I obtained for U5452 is -1.7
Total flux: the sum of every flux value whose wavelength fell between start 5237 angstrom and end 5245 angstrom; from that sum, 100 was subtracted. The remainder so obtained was 940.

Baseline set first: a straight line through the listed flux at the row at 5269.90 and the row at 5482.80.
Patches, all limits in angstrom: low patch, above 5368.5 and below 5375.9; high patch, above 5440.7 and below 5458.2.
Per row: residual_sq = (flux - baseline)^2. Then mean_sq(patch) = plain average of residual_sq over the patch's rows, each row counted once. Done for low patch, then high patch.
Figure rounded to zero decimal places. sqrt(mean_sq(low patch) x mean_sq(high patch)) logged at 15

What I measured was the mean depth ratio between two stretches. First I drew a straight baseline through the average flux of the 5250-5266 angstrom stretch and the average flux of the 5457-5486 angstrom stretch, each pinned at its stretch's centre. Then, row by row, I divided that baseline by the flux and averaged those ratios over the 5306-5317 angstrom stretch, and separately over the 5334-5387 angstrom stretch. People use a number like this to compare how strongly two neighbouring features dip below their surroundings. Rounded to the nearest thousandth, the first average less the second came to -0.070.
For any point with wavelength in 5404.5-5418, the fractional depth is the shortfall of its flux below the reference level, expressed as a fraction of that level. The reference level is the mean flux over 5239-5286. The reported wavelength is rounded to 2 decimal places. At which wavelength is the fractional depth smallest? 5417.54 angstrom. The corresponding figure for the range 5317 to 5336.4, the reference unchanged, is 5317.43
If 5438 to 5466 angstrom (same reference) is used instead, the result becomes 5465.15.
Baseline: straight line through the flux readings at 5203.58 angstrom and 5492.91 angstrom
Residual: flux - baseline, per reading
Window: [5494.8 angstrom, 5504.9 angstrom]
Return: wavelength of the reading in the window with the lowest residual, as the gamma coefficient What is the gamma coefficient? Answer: 5504.30 angstrom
